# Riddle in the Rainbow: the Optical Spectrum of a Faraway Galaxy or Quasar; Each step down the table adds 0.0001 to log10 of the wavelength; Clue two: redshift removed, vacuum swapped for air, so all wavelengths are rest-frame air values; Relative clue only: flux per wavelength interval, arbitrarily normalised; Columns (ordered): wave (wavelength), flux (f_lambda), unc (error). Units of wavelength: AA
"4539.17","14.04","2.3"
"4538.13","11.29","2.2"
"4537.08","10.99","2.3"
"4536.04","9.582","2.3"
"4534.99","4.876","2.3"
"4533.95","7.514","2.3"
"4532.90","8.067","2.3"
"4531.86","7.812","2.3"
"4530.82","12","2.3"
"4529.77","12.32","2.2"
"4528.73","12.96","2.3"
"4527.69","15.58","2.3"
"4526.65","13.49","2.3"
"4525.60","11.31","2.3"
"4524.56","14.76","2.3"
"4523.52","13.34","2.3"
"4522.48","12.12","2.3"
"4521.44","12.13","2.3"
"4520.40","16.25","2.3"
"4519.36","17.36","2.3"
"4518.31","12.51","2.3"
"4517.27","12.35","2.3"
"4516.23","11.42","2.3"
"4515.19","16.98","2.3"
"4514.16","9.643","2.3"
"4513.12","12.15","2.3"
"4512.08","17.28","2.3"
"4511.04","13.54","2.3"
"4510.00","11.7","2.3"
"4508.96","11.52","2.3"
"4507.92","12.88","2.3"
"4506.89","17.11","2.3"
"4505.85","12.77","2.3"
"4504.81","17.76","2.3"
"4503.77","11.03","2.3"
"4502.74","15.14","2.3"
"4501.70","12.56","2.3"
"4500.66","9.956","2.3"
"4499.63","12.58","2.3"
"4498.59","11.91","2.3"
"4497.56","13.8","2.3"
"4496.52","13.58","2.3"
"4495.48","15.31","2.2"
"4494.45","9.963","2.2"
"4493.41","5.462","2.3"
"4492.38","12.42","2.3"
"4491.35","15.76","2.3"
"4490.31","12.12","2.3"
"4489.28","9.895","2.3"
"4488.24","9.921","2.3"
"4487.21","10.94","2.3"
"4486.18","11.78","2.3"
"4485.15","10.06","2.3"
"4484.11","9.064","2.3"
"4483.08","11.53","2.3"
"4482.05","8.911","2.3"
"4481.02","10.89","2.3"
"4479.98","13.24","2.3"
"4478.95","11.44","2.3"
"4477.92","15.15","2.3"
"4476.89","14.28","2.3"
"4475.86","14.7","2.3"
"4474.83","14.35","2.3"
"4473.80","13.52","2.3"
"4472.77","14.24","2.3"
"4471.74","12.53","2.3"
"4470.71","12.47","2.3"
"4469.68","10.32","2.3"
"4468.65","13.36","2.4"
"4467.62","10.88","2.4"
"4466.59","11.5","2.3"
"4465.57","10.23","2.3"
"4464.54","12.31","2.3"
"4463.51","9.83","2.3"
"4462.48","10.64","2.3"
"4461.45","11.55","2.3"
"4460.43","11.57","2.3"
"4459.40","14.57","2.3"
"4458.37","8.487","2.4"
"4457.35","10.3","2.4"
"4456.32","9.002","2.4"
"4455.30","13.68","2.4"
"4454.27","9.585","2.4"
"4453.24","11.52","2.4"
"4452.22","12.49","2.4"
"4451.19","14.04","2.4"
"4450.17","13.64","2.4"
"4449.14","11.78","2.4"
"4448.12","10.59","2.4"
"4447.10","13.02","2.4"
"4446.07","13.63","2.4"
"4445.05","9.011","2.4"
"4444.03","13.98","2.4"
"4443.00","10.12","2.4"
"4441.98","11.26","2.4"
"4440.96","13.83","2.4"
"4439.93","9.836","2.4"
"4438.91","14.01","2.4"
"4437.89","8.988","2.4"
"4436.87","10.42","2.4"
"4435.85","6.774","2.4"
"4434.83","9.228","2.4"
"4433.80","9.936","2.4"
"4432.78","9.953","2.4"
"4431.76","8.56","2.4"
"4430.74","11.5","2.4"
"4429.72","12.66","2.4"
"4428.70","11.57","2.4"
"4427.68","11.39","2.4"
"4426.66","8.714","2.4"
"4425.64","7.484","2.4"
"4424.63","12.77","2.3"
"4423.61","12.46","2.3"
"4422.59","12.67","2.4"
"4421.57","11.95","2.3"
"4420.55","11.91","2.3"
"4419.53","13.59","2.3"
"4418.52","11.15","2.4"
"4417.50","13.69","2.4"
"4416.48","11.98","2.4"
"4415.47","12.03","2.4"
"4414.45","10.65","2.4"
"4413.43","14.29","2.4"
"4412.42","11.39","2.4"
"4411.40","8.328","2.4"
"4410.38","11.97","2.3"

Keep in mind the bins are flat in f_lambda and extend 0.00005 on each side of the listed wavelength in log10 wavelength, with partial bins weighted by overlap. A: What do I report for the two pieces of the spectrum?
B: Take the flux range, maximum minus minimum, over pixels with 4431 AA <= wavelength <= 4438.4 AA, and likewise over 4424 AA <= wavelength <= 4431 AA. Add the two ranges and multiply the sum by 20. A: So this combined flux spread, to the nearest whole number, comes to 179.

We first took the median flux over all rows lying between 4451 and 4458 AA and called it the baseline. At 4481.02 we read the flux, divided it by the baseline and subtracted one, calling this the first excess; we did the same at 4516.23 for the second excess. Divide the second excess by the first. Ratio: 0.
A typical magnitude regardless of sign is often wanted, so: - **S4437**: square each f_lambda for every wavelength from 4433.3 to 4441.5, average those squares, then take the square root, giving 10.6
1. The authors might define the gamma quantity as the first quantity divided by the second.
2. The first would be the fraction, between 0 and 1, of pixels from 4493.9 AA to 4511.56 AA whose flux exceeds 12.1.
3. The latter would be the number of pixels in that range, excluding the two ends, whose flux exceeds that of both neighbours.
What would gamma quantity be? 0.108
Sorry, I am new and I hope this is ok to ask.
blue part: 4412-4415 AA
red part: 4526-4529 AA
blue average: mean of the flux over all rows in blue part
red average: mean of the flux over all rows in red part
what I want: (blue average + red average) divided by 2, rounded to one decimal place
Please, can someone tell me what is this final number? 13.1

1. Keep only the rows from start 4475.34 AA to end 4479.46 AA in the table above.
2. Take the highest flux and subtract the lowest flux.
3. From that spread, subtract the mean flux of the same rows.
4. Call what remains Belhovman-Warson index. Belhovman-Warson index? -10.2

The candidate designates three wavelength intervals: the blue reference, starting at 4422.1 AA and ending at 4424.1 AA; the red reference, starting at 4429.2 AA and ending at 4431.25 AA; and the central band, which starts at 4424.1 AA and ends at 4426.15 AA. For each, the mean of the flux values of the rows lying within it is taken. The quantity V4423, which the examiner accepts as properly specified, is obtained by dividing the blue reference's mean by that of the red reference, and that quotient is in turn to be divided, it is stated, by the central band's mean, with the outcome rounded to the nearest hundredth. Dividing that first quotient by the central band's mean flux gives 0.10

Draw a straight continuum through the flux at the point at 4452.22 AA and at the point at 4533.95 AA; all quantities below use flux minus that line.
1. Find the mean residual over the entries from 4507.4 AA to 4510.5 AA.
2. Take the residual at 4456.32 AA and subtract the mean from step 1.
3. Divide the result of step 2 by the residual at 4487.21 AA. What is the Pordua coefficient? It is -11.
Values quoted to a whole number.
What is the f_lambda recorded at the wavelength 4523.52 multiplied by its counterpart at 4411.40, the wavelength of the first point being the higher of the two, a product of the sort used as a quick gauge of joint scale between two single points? 111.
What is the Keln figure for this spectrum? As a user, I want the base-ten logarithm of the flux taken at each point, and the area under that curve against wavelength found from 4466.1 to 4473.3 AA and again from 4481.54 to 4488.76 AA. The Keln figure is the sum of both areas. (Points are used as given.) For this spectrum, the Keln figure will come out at 15.1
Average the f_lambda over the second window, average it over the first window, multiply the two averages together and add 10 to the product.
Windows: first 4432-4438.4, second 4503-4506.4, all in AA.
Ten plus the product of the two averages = 138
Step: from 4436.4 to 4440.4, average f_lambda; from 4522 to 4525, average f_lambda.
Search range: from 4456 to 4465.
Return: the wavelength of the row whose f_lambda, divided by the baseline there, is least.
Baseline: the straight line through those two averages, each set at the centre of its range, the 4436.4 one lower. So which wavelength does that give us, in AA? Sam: 4458.37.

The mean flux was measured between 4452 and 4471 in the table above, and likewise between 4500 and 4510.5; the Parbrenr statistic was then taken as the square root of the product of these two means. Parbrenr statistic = 12.2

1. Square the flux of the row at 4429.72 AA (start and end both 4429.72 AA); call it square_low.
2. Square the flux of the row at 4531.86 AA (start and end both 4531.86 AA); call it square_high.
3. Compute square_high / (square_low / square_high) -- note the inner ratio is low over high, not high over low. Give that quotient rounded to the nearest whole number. 23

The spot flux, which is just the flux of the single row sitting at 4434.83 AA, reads 9.228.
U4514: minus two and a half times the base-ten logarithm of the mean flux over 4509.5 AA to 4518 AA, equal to -2.80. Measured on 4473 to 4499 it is -2.70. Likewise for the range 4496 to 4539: -2.75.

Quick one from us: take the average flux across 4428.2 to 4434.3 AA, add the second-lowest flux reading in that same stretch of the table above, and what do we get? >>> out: 20.6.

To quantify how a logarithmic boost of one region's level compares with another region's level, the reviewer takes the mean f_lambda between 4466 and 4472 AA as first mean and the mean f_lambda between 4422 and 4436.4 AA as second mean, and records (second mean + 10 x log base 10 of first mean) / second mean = 2.03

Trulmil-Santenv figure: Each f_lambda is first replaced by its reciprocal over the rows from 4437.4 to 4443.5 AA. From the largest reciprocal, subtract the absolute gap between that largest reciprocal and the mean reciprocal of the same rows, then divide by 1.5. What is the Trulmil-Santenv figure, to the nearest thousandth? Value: 0.060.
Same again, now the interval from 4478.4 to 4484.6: 0.063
